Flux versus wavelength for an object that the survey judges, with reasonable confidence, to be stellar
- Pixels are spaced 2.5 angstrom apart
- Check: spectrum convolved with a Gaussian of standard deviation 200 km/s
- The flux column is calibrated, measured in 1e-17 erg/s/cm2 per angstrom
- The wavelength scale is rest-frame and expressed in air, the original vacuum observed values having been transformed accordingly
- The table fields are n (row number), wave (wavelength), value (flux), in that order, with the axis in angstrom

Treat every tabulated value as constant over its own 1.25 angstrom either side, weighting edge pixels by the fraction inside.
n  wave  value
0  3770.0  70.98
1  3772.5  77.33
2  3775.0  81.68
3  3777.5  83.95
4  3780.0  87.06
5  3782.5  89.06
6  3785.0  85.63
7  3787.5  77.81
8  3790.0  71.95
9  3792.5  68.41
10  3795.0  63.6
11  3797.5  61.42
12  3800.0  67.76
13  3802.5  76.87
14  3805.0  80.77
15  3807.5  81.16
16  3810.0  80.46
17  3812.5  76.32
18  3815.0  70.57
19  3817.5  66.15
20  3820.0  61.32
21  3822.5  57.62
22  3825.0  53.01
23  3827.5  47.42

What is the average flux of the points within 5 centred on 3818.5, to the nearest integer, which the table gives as 64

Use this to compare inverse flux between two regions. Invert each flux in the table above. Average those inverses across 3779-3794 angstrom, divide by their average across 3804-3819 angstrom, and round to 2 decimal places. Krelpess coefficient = 0.95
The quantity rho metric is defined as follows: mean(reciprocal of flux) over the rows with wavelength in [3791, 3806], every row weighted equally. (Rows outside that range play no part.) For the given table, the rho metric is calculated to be 0.014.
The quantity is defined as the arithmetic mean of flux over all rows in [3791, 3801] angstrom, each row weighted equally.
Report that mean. 65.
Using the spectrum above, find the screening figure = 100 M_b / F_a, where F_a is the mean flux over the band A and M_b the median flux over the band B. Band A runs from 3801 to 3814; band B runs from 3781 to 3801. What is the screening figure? 89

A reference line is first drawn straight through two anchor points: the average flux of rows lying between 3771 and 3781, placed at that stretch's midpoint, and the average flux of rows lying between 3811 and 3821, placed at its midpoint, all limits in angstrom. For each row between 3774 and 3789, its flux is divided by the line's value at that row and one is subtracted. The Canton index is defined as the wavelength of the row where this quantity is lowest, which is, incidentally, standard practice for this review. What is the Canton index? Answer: 3775.0 angstrom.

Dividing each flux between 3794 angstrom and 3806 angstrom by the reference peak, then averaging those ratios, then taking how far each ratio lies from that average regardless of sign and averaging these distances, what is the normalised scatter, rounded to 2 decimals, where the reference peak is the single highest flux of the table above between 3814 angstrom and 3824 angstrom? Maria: 0.10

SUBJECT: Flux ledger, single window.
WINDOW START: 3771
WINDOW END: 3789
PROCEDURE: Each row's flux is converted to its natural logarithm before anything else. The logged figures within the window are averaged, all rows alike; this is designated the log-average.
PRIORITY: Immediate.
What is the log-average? 4.42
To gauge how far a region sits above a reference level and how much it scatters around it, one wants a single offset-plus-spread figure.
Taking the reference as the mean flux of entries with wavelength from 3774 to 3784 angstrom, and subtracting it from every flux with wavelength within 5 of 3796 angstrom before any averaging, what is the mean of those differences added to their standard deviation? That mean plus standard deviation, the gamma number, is -17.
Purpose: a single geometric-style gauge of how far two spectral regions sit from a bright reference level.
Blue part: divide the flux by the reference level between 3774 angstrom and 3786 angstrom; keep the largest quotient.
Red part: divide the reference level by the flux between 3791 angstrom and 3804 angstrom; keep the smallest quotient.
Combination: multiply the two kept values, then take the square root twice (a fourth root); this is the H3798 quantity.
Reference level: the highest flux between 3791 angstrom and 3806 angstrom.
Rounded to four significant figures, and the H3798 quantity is 1.037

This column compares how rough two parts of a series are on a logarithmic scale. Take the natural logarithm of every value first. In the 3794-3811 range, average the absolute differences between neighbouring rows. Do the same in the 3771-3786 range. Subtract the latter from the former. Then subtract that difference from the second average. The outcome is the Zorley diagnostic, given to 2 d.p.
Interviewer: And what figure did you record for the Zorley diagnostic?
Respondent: 0.02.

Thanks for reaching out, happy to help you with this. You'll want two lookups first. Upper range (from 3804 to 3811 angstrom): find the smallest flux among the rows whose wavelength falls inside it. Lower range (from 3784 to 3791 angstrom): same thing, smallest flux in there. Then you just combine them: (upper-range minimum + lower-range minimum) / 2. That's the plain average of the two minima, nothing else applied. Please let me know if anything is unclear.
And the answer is 76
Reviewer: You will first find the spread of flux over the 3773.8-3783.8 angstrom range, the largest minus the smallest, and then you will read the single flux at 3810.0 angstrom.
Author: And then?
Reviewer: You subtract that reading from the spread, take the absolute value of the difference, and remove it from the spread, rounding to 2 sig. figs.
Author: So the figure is -66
